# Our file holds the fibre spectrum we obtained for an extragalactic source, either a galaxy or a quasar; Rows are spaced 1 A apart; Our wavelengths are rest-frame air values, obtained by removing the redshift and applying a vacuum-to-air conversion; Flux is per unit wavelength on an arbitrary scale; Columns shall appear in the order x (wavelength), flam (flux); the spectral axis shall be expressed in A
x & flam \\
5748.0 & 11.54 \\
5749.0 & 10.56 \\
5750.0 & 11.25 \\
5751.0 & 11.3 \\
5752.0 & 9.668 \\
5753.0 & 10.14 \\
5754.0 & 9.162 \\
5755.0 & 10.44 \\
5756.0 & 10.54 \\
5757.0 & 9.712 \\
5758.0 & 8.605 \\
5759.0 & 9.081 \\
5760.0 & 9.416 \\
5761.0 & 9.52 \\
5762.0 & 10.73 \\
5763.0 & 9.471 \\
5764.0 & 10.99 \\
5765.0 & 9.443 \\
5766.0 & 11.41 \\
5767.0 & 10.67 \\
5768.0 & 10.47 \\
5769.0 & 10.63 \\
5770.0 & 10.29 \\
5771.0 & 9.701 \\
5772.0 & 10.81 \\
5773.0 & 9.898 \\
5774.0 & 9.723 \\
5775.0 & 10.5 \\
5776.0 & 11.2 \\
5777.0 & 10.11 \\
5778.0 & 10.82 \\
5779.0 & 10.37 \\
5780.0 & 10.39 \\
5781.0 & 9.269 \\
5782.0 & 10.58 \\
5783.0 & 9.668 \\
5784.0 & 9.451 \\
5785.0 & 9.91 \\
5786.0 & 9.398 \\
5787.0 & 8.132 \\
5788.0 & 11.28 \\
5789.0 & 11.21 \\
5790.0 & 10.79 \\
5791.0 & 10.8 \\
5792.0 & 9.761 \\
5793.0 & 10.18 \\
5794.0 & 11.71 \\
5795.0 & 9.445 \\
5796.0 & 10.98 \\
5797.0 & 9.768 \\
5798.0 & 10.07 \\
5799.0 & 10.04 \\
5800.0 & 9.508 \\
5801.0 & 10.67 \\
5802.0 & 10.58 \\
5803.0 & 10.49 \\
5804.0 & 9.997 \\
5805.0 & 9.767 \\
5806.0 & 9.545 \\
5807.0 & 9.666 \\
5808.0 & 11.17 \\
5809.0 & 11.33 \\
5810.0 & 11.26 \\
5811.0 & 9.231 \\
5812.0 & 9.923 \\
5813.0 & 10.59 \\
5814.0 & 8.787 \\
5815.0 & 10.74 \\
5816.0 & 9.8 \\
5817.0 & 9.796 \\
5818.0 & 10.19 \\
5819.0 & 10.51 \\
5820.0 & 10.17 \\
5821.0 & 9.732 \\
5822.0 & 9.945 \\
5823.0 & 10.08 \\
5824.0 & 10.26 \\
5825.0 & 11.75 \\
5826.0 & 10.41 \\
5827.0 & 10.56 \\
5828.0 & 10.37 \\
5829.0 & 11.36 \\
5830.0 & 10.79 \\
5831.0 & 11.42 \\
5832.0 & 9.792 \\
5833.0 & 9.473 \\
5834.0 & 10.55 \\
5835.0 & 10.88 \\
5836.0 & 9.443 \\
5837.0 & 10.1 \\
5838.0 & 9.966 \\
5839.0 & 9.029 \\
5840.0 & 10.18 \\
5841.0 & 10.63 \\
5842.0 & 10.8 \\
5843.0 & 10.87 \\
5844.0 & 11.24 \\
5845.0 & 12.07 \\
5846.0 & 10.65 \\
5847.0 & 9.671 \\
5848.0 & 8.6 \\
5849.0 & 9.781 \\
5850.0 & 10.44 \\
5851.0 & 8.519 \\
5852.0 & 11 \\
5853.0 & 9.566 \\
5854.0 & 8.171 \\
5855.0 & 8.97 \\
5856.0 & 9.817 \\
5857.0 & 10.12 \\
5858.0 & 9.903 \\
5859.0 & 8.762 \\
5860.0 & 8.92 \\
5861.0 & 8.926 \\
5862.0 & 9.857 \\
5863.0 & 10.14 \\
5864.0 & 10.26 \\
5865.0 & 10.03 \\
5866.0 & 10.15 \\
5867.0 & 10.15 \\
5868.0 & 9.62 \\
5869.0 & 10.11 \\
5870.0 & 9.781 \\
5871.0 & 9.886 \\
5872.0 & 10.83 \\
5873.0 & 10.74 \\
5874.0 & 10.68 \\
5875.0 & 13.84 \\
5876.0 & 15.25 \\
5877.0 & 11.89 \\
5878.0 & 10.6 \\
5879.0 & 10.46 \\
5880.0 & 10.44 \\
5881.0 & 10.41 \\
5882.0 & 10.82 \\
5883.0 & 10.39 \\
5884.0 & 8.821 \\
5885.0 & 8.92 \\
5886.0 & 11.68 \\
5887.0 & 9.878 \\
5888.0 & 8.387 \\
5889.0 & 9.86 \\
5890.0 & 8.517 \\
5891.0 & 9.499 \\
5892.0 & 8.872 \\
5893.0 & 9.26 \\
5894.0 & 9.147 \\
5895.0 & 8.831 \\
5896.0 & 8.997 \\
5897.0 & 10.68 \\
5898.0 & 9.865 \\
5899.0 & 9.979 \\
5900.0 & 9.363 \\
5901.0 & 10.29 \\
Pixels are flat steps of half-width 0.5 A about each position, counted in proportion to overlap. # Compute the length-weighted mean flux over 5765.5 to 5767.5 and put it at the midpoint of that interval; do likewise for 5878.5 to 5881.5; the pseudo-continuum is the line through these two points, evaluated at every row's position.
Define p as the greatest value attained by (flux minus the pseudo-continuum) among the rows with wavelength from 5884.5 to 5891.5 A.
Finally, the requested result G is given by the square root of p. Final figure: 1.129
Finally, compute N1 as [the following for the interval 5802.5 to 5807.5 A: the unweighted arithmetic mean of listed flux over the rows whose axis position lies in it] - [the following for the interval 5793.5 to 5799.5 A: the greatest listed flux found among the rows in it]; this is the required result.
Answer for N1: -1.8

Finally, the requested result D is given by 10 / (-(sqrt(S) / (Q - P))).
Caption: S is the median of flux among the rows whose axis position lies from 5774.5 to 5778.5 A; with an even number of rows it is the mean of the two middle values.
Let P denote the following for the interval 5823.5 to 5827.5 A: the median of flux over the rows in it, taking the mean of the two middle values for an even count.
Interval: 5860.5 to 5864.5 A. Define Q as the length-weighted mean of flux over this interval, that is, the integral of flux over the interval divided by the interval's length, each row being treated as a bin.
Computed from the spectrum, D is 2.1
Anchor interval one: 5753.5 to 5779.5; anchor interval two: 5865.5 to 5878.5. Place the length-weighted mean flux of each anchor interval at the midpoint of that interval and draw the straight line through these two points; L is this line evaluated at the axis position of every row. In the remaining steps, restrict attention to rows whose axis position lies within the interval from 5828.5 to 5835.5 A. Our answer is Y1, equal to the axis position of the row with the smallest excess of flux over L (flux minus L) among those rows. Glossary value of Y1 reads 5833.0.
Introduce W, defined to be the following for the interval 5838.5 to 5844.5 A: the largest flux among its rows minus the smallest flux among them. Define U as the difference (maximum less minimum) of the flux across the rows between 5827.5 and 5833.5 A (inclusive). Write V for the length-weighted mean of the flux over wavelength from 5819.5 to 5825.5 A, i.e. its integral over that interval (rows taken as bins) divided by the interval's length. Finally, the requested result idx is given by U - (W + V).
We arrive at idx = -10.6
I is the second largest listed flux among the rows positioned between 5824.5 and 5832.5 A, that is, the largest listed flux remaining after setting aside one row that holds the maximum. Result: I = 11.42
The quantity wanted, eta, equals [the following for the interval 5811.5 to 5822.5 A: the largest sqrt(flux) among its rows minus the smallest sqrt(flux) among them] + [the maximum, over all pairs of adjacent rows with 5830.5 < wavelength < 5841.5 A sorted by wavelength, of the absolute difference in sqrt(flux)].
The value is 0.56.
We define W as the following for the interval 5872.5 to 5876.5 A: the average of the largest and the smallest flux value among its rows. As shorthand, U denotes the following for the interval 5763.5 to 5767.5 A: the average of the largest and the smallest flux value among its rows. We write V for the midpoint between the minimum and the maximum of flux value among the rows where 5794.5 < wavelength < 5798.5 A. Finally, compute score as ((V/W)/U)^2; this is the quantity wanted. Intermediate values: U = 10.4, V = 10.2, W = 13.0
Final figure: 0.006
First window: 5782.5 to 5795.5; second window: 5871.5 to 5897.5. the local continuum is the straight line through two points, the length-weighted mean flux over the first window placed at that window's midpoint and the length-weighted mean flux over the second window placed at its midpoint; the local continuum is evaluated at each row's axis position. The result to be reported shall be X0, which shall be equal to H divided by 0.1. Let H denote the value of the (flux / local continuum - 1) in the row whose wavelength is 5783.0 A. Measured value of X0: -0.4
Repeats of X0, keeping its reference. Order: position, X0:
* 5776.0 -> 1.1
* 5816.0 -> -0.4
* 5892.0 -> -1.4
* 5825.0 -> 1.5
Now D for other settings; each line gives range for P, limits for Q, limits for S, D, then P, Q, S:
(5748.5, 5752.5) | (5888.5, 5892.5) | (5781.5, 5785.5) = 5.5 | 10.9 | 9.2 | 9.8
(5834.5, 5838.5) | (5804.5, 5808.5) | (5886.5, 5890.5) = 0.0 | 10.0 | 10.0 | 9.2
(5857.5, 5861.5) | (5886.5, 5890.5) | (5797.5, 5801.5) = -0.7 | 8.9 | 9.2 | 10.1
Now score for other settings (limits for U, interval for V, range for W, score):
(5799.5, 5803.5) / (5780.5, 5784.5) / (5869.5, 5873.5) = 0.009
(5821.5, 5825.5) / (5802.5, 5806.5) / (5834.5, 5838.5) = 0.008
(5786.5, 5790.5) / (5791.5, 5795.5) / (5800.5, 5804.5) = 0.011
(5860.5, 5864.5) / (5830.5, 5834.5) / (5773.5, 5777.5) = 0.011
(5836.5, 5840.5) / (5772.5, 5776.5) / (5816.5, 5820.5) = 0.012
